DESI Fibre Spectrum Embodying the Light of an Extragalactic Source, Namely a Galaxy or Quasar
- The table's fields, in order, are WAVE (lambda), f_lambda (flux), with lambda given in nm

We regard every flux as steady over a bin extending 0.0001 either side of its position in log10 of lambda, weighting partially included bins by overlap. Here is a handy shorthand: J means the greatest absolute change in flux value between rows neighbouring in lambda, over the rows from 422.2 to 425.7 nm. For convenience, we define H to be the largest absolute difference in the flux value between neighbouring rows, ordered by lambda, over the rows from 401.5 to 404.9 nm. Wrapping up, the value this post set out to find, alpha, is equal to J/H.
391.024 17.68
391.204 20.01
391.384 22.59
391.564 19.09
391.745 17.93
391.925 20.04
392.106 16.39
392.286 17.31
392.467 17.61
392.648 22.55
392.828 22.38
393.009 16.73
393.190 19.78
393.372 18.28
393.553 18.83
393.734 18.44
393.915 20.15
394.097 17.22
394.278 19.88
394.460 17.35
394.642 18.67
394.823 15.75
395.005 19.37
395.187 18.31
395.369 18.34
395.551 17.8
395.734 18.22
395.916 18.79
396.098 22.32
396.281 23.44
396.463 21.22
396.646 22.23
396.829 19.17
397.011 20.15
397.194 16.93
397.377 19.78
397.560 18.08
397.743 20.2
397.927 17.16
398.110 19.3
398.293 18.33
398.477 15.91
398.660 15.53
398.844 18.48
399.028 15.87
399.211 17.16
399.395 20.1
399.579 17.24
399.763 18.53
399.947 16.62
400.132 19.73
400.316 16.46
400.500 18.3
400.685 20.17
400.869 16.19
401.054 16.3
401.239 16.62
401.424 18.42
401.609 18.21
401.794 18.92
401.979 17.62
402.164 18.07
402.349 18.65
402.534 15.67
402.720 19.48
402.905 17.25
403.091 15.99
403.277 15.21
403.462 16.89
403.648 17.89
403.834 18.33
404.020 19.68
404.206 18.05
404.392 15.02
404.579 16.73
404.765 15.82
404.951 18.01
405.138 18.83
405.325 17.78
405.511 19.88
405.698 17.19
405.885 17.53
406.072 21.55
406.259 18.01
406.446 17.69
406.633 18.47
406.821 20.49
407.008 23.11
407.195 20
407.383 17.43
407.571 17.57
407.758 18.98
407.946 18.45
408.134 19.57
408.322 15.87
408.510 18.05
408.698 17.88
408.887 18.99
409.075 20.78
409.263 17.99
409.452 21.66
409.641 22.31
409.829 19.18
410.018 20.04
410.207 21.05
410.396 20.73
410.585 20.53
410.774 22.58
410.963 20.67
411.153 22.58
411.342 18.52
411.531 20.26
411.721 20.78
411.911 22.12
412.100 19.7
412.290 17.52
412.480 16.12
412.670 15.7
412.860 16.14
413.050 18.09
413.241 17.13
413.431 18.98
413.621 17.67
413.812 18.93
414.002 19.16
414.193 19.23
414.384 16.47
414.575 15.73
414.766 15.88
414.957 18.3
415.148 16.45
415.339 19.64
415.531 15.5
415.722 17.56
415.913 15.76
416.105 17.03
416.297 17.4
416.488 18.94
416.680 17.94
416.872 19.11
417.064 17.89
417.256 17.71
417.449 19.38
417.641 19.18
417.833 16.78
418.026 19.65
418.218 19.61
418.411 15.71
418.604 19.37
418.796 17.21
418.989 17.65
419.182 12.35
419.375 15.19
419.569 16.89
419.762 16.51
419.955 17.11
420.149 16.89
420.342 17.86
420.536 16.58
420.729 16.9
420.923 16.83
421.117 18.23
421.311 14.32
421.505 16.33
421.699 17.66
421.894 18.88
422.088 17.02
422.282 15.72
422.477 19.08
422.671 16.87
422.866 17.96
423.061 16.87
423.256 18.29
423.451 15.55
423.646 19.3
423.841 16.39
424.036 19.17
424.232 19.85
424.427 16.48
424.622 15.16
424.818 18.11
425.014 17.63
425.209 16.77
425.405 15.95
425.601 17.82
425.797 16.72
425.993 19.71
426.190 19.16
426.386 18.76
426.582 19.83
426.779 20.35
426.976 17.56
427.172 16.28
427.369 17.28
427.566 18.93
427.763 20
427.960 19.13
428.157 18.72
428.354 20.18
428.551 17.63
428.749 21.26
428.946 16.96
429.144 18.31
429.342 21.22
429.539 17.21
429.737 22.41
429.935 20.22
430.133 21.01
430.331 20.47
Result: 0.98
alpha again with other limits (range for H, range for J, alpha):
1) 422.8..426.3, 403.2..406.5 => 1.07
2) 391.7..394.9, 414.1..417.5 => 0.73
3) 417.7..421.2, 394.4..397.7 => 0.68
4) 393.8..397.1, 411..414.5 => 1.12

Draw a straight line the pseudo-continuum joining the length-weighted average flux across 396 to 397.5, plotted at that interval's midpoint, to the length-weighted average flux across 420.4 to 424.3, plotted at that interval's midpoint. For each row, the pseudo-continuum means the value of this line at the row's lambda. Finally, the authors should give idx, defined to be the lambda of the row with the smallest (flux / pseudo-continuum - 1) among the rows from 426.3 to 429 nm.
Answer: 427.172 nm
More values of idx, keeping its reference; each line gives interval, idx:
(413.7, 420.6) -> 419.182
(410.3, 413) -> 412.670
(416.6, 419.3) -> 419.182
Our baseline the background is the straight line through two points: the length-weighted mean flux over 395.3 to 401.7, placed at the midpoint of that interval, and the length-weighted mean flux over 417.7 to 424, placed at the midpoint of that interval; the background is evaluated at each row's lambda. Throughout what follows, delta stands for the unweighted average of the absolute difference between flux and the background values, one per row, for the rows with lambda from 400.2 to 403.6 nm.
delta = 1.28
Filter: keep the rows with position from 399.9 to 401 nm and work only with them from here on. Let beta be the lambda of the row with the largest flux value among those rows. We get 400.685 nm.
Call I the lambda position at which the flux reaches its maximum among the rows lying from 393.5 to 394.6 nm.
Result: 393.915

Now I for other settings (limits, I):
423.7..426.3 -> 424.232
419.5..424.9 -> 424.232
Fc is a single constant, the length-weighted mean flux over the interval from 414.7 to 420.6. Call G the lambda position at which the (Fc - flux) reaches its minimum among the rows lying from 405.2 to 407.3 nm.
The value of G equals 407.008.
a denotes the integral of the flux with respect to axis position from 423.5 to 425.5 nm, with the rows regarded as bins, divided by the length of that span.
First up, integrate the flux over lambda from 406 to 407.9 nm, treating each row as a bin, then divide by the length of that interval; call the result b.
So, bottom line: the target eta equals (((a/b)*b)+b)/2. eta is 18.4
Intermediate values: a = 17.4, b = 19.3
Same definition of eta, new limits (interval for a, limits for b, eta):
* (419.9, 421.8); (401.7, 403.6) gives 17.1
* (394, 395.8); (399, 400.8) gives 18.1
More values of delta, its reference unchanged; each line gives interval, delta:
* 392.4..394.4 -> 1.50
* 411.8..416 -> 1.40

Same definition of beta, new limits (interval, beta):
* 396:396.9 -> 396.281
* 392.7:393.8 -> 392.828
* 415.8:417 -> 416.872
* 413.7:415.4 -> 415.339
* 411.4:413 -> 411.911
